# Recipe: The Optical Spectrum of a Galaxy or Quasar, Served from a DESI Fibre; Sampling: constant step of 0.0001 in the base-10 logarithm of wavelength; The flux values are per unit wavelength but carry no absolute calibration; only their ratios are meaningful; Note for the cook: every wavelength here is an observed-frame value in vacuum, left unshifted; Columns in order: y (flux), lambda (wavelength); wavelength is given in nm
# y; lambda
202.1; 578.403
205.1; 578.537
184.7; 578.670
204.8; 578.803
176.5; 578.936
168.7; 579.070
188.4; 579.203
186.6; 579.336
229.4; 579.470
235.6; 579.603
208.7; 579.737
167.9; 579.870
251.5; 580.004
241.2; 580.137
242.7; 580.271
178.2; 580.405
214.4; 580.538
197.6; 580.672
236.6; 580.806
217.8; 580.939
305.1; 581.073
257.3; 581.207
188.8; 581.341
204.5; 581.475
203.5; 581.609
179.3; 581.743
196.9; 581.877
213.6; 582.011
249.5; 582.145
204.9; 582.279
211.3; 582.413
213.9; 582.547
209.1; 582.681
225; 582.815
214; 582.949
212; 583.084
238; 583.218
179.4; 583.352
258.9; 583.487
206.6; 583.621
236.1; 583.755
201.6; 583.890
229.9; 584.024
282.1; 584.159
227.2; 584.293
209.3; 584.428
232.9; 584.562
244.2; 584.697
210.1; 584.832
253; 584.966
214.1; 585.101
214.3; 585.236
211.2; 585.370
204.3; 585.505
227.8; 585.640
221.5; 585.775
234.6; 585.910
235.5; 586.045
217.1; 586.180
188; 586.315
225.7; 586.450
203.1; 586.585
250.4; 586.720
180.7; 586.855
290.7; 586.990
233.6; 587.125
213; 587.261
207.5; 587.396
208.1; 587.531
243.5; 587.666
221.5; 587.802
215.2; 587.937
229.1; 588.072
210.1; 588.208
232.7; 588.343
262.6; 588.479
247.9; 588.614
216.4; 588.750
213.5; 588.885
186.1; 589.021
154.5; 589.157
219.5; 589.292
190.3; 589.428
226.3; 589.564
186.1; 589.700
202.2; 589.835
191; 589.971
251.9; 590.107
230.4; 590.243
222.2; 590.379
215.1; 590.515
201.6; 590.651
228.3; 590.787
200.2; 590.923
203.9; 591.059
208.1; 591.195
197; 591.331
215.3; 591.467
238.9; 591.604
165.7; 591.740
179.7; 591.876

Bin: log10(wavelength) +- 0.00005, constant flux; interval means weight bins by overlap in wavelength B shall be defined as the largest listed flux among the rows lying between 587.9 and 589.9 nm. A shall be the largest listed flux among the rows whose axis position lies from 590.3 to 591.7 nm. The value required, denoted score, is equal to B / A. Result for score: 1.10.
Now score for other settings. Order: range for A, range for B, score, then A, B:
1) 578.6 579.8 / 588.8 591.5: 1.07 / 235.6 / 251.9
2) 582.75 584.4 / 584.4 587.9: 1.03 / 282.1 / 290.7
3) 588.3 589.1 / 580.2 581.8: 1.16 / 262.6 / 305.1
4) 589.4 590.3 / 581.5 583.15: 0.99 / 251.9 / 249.5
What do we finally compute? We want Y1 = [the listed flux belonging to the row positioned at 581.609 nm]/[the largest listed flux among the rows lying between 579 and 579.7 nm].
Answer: 0.86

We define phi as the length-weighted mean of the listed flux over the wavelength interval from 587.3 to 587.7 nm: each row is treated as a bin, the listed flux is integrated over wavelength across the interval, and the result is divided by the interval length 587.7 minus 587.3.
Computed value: 218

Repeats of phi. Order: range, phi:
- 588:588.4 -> 224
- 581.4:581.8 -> 196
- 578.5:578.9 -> 196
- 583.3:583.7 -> 217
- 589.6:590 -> 196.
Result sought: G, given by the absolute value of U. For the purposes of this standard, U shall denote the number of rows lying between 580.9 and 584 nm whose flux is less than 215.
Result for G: 15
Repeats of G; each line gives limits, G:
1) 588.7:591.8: 13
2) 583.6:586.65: 10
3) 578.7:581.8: 14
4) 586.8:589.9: 11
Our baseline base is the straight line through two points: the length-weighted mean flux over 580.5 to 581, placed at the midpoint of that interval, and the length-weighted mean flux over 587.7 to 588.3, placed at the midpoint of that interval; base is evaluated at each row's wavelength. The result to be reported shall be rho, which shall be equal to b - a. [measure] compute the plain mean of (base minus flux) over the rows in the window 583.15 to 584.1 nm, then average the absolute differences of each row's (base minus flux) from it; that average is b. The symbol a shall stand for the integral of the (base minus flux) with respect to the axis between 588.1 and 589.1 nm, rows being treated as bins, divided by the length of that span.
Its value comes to 24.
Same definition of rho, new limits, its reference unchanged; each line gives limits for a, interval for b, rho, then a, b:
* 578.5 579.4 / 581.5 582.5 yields -15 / 29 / 13.9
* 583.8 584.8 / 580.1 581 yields 32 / -13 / 18.8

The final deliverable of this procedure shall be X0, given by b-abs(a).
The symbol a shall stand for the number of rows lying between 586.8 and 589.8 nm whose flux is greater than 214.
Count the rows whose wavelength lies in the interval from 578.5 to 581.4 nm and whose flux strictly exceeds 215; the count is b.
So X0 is -3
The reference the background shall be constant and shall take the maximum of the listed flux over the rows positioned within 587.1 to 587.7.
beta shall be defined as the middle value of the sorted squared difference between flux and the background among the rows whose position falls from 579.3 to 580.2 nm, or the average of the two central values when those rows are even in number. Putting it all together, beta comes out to 199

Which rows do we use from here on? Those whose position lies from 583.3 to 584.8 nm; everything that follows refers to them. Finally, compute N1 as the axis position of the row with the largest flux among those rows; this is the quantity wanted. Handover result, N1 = 584.159 nm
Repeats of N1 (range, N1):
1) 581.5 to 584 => 583.487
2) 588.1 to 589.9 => 588.479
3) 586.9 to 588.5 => 586.990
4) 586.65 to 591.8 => 586.990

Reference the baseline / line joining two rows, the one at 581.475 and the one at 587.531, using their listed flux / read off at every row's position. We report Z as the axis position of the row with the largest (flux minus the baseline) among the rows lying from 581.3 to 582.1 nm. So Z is 582.011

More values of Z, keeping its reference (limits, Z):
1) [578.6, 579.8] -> 579.603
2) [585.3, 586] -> 585.910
